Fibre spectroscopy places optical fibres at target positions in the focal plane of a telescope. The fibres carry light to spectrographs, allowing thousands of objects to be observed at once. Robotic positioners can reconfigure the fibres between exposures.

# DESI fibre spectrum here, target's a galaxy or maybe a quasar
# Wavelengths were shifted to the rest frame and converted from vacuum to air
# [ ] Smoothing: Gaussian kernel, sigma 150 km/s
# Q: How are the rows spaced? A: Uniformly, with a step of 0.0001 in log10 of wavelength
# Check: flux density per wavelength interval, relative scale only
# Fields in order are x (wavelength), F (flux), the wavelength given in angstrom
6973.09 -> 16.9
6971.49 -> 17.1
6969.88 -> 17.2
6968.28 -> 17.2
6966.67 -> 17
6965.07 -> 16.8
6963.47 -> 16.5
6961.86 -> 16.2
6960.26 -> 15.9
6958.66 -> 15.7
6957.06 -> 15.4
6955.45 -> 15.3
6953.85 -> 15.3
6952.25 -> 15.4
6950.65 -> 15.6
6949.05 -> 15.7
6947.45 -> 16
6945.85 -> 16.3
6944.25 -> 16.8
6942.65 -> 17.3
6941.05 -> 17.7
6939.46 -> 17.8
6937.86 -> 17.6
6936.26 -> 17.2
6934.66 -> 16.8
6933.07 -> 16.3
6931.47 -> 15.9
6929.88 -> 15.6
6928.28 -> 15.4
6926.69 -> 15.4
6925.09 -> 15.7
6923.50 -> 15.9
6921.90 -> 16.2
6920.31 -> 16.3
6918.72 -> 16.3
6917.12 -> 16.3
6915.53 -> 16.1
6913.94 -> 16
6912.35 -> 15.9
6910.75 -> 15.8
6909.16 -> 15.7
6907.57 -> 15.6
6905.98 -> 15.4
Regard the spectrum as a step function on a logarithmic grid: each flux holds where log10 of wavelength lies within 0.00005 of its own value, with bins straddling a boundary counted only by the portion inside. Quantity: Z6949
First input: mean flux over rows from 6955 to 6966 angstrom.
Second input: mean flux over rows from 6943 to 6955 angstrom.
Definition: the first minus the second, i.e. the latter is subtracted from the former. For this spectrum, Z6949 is 0.10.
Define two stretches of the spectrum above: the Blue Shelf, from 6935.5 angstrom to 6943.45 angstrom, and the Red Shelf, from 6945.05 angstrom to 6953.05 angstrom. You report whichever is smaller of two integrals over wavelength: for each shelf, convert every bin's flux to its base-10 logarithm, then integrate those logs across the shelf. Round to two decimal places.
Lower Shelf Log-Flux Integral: 9.59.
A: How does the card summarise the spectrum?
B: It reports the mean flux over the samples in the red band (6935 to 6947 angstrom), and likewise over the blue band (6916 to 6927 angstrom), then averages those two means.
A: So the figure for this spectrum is 16.6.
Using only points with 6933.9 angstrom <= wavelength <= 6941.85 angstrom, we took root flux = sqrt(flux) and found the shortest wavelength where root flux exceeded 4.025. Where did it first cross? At 6934.66 angstrom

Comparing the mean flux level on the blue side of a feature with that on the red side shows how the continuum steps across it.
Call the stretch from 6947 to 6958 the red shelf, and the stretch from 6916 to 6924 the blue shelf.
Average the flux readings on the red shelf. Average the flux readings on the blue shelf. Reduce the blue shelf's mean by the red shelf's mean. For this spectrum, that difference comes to 0.7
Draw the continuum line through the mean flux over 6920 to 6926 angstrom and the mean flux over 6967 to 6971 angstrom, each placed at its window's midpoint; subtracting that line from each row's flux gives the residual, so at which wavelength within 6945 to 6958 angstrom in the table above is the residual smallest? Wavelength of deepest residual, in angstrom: 6955.45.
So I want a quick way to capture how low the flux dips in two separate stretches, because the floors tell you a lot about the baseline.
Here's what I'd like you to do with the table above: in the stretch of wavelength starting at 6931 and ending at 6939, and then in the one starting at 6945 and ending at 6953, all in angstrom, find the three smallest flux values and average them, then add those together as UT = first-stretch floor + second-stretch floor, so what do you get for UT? 31.9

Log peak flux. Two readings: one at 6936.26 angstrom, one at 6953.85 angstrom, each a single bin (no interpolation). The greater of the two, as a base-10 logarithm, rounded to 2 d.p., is 1.24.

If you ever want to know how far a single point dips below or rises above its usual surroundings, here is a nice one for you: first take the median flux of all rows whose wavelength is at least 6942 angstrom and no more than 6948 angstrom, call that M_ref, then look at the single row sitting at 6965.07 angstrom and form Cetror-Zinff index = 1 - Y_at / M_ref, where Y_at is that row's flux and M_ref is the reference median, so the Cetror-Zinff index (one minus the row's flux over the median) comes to -0.015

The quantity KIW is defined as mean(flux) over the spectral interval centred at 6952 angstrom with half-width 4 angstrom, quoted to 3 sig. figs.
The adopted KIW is 15.5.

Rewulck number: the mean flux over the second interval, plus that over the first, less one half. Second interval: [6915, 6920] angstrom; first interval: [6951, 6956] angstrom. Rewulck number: 31.1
